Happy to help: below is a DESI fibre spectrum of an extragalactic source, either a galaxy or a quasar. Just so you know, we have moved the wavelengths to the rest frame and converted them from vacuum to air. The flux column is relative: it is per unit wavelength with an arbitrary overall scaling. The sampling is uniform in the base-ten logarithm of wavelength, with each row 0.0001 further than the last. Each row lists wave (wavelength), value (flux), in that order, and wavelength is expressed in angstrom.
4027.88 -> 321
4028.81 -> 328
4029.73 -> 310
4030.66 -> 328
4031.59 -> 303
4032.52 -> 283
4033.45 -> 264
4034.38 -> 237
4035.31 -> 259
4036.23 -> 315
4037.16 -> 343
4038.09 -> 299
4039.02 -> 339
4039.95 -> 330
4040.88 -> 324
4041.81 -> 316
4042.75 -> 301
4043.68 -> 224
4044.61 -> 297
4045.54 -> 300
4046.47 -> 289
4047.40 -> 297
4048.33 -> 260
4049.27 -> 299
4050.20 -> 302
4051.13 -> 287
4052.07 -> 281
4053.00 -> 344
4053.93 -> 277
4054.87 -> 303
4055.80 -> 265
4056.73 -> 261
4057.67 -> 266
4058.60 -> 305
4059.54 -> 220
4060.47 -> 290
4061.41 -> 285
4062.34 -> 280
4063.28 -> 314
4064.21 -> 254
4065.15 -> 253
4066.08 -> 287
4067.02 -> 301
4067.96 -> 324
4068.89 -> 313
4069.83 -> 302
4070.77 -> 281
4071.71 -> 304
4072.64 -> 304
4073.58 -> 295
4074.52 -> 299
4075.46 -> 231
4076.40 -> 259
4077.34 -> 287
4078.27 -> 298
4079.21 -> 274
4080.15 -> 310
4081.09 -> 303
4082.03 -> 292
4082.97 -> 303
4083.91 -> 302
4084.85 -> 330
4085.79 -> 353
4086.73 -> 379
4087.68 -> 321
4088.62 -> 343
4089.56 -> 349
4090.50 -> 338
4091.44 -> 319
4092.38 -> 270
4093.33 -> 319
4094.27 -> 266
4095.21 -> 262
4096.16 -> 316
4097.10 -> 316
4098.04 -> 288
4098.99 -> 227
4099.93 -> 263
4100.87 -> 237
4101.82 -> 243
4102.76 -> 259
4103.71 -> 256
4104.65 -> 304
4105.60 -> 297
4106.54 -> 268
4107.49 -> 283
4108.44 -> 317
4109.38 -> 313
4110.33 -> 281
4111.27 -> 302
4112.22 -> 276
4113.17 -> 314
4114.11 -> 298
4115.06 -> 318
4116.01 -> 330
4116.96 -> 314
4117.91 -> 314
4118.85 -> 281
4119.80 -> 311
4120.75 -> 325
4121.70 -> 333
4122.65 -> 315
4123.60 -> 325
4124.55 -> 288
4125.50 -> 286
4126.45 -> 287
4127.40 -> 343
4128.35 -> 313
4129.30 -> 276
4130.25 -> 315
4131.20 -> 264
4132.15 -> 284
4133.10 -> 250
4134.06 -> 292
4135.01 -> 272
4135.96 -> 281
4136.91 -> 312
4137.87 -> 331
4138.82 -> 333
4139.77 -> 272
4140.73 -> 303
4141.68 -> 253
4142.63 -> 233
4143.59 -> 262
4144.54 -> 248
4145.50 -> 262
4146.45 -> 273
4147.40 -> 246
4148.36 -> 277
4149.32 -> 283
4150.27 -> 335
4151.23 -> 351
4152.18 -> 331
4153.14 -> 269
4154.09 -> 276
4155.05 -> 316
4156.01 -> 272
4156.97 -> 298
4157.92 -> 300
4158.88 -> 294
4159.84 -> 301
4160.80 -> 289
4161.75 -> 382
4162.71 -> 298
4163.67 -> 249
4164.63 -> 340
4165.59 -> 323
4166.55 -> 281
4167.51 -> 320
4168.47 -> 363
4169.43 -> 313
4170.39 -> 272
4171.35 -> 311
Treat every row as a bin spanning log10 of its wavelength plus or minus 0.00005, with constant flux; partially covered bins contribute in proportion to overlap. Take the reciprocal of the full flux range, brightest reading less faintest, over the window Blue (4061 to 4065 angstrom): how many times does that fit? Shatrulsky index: 0.017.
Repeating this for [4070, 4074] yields 0.043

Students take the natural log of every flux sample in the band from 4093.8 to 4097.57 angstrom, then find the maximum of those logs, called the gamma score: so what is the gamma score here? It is 5.76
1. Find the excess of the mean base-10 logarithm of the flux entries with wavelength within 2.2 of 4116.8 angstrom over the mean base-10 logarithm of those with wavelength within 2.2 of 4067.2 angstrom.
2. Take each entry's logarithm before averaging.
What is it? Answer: 0.02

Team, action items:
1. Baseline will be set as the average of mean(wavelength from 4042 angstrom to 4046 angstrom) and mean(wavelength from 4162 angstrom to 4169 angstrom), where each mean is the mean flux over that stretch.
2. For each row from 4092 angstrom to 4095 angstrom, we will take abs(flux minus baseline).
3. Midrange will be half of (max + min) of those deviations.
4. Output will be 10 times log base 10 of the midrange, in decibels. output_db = 14.2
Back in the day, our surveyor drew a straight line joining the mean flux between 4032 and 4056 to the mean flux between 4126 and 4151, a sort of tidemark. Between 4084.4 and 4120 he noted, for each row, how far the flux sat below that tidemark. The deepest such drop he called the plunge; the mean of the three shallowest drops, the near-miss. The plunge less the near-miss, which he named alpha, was 132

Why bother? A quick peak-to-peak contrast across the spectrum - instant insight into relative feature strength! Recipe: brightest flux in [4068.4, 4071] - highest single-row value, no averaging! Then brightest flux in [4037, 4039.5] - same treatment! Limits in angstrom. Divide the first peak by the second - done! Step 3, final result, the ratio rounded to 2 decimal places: 0.91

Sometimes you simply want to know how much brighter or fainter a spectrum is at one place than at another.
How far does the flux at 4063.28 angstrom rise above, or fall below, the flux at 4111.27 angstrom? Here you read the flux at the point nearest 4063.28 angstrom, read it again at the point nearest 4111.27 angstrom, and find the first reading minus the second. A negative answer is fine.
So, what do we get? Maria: 12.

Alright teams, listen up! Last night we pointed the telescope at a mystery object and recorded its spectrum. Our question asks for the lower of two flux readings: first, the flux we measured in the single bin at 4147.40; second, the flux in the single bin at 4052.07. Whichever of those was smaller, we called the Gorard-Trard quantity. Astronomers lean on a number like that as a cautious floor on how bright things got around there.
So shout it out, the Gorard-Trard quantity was 246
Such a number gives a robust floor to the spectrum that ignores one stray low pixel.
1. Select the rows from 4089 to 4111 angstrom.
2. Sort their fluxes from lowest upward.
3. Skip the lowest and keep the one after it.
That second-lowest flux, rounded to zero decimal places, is 237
